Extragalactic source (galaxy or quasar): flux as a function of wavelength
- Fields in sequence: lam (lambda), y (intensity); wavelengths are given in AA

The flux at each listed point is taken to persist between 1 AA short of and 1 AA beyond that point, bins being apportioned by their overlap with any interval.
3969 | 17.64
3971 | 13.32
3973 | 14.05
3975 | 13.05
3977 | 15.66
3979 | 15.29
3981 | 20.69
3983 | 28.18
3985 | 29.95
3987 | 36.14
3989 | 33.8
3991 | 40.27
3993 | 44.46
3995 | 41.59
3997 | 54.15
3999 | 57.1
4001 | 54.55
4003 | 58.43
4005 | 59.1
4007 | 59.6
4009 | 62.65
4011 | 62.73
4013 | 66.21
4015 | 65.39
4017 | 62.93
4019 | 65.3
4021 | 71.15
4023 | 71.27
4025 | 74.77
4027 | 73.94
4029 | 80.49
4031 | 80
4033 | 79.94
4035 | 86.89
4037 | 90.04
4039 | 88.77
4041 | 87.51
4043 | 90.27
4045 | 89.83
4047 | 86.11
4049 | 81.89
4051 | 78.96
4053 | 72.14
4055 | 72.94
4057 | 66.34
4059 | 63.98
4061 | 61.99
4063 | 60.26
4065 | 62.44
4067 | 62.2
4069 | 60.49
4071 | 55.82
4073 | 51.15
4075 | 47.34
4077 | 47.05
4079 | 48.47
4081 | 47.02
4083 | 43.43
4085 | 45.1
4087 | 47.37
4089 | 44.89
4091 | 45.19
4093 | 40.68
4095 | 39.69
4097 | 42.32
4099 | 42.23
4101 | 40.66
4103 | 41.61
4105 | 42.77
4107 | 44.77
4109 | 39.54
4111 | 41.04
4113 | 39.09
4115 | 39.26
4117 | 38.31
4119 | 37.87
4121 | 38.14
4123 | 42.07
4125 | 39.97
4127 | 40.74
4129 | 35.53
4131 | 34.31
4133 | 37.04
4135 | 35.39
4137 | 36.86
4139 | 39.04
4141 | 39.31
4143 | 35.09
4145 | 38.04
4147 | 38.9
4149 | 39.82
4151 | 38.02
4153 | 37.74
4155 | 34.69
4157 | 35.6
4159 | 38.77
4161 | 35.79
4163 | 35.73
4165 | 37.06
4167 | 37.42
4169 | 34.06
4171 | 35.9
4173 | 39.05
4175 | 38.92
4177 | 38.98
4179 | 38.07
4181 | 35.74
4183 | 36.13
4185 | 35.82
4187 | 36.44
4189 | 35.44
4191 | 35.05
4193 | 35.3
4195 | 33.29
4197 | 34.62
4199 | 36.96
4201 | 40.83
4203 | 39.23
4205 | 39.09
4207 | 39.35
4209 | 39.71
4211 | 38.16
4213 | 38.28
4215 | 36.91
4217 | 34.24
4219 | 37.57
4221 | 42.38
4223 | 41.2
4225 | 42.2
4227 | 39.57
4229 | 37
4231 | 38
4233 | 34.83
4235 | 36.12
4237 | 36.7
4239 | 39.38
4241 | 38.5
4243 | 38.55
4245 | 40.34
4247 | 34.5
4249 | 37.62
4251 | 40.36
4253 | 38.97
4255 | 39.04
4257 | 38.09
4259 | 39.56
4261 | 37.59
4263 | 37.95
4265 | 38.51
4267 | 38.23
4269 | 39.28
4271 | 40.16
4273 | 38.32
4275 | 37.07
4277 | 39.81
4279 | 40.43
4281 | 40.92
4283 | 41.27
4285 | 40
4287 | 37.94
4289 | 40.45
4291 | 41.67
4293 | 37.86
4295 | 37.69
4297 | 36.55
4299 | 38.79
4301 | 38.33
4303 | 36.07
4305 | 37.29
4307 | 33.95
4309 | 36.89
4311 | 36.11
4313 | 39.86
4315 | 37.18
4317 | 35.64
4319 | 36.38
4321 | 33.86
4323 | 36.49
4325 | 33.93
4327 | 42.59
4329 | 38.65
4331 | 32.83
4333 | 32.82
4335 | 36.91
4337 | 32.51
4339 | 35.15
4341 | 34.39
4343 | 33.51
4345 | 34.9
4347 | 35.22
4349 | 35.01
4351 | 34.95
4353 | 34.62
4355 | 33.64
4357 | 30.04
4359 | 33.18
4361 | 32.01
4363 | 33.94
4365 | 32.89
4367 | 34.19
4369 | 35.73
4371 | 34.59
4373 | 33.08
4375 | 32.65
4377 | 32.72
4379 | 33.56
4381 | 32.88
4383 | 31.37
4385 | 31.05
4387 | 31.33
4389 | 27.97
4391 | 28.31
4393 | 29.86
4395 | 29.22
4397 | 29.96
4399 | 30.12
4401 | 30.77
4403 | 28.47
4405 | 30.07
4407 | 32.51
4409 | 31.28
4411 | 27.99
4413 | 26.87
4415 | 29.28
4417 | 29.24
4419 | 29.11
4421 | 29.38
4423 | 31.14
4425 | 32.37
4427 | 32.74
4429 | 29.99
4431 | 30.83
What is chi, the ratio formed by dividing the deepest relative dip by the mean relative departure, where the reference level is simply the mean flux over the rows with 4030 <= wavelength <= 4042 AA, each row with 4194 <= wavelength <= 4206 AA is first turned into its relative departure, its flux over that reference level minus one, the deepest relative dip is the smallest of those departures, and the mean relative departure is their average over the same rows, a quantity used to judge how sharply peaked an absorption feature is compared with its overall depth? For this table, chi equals 1.08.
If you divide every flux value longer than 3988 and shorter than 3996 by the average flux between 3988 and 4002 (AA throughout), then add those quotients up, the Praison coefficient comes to 3.44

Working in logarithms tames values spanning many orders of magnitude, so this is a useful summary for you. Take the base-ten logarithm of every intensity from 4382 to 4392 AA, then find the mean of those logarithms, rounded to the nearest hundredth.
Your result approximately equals 1.48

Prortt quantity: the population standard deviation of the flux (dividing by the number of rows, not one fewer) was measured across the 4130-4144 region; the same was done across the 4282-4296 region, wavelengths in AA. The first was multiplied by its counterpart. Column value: 2.8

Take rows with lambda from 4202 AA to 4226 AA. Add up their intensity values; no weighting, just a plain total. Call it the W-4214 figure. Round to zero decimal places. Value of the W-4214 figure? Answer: 468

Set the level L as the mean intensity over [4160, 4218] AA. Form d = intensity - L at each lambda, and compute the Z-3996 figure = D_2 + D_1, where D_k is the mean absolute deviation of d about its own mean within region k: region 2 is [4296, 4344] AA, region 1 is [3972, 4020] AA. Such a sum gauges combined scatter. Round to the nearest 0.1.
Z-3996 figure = 18.4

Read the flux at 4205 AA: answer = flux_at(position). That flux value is 39.09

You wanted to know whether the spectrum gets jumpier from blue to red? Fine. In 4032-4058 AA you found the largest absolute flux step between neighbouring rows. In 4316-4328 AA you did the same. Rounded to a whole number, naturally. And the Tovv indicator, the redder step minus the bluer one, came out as 2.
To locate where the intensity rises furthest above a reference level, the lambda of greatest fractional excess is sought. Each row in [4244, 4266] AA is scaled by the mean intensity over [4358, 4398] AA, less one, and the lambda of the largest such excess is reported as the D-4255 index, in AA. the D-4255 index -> 4251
